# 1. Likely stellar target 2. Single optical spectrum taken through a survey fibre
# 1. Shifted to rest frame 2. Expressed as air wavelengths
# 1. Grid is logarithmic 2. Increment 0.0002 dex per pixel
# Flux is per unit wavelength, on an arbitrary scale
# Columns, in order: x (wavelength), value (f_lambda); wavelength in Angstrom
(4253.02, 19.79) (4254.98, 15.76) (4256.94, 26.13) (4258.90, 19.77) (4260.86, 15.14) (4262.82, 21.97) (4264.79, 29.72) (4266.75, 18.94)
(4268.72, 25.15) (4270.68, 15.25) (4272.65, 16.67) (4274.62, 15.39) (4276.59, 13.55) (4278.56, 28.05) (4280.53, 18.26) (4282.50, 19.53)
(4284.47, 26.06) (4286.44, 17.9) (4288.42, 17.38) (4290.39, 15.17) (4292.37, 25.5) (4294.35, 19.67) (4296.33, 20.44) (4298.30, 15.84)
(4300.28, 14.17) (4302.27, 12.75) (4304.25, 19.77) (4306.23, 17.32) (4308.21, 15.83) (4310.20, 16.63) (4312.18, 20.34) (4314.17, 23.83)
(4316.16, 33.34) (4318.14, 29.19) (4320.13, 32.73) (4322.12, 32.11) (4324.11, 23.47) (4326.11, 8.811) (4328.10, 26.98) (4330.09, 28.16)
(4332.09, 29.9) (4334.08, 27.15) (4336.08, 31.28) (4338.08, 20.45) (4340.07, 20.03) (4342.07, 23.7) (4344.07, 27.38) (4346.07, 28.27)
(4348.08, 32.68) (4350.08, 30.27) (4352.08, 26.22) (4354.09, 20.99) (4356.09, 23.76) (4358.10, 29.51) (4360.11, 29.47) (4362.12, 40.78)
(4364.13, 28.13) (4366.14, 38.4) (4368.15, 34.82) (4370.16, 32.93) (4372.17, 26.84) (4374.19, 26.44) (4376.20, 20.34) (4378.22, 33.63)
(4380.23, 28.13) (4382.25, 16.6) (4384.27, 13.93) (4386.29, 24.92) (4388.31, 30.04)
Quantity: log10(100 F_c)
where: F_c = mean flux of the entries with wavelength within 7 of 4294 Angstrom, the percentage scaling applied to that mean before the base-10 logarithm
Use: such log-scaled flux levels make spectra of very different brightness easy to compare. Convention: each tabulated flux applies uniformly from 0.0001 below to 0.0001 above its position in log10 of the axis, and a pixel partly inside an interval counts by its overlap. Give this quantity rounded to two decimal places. 3.26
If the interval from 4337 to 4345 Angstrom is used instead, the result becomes 3.36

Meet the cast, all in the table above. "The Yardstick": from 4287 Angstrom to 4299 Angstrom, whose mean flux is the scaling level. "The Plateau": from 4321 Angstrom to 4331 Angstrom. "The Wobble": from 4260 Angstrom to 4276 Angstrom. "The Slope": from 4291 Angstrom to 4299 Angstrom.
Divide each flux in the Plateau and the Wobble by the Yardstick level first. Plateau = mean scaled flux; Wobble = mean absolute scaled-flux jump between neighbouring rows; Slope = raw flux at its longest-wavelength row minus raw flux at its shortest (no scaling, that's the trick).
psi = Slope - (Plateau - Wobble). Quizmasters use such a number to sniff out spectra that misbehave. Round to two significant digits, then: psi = -11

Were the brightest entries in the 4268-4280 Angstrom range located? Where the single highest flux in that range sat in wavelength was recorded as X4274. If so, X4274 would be 4278.56 Angstrom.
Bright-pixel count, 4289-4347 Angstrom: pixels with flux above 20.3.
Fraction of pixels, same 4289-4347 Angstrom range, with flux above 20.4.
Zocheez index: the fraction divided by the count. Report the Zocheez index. 0.03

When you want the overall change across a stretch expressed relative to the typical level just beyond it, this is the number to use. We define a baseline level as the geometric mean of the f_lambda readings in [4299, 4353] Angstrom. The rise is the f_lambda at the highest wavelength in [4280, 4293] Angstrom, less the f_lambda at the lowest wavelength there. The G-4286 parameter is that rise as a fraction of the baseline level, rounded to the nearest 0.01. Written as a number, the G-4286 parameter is 0.31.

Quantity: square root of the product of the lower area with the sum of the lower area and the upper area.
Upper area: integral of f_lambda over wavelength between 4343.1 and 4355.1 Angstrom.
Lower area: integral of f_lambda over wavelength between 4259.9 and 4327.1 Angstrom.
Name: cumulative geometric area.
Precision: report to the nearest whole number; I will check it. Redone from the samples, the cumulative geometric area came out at 1533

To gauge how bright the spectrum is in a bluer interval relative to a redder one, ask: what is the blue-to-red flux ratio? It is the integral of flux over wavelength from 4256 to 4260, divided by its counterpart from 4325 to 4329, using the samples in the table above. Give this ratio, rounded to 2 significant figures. 1.3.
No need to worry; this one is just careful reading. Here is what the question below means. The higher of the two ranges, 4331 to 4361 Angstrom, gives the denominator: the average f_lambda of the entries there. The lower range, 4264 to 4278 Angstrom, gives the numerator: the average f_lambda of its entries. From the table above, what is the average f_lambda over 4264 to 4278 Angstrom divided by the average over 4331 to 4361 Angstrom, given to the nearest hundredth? 0.72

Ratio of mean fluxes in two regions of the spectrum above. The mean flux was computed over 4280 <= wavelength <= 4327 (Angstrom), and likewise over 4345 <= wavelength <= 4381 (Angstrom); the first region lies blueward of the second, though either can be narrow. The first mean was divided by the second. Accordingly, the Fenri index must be 0.70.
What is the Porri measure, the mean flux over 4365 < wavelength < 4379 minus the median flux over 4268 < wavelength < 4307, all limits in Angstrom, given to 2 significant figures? 13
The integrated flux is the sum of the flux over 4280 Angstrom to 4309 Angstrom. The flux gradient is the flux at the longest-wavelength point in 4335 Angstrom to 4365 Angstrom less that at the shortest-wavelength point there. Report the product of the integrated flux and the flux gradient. -868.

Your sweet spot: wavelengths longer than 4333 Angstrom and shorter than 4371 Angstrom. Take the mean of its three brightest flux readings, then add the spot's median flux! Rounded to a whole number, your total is 66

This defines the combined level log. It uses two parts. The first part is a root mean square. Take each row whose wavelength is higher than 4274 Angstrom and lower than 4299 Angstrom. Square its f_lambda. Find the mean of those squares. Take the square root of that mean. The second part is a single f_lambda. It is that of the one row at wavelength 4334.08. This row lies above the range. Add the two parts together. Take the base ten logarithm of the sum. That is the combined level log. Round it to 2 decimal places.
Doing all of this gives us 1.67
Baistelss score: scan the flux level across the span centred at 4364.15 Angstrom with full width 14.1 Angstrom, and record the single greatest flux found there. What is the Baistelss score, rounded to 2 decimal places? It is 40.78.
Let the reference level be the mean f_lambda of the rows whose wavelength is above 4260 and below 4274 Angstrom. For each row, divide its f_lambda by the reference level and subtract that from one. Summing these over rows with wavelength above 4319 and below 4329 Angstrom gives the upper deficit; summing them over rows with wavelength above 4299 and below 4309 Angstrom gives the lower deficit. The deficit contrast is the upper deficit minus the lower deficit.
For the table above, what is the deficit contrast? -2.2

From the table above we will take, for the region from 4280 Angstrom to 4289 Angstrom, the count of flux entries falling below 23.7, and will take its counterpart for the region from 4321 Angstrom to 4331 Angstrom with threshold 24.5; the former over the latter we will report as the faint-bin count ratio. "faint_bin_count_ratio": 2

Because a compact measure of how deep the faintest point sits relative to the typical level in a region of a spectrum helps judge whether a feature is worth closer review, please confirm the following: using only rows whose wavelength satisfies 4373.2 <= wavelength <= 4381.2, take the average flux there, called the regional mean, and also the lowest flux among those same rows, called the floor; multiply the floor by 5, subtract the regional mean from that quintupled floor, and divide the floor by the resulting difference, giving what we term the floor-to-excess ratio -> 0.273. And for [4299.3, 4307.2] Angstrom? 0.267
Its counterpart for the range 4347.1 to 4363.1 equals 0.277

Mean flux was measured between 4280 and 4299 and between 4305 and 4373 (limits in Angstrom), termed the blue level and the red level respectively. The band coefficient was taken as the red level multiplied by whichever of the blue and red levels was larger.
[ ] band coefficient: 719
